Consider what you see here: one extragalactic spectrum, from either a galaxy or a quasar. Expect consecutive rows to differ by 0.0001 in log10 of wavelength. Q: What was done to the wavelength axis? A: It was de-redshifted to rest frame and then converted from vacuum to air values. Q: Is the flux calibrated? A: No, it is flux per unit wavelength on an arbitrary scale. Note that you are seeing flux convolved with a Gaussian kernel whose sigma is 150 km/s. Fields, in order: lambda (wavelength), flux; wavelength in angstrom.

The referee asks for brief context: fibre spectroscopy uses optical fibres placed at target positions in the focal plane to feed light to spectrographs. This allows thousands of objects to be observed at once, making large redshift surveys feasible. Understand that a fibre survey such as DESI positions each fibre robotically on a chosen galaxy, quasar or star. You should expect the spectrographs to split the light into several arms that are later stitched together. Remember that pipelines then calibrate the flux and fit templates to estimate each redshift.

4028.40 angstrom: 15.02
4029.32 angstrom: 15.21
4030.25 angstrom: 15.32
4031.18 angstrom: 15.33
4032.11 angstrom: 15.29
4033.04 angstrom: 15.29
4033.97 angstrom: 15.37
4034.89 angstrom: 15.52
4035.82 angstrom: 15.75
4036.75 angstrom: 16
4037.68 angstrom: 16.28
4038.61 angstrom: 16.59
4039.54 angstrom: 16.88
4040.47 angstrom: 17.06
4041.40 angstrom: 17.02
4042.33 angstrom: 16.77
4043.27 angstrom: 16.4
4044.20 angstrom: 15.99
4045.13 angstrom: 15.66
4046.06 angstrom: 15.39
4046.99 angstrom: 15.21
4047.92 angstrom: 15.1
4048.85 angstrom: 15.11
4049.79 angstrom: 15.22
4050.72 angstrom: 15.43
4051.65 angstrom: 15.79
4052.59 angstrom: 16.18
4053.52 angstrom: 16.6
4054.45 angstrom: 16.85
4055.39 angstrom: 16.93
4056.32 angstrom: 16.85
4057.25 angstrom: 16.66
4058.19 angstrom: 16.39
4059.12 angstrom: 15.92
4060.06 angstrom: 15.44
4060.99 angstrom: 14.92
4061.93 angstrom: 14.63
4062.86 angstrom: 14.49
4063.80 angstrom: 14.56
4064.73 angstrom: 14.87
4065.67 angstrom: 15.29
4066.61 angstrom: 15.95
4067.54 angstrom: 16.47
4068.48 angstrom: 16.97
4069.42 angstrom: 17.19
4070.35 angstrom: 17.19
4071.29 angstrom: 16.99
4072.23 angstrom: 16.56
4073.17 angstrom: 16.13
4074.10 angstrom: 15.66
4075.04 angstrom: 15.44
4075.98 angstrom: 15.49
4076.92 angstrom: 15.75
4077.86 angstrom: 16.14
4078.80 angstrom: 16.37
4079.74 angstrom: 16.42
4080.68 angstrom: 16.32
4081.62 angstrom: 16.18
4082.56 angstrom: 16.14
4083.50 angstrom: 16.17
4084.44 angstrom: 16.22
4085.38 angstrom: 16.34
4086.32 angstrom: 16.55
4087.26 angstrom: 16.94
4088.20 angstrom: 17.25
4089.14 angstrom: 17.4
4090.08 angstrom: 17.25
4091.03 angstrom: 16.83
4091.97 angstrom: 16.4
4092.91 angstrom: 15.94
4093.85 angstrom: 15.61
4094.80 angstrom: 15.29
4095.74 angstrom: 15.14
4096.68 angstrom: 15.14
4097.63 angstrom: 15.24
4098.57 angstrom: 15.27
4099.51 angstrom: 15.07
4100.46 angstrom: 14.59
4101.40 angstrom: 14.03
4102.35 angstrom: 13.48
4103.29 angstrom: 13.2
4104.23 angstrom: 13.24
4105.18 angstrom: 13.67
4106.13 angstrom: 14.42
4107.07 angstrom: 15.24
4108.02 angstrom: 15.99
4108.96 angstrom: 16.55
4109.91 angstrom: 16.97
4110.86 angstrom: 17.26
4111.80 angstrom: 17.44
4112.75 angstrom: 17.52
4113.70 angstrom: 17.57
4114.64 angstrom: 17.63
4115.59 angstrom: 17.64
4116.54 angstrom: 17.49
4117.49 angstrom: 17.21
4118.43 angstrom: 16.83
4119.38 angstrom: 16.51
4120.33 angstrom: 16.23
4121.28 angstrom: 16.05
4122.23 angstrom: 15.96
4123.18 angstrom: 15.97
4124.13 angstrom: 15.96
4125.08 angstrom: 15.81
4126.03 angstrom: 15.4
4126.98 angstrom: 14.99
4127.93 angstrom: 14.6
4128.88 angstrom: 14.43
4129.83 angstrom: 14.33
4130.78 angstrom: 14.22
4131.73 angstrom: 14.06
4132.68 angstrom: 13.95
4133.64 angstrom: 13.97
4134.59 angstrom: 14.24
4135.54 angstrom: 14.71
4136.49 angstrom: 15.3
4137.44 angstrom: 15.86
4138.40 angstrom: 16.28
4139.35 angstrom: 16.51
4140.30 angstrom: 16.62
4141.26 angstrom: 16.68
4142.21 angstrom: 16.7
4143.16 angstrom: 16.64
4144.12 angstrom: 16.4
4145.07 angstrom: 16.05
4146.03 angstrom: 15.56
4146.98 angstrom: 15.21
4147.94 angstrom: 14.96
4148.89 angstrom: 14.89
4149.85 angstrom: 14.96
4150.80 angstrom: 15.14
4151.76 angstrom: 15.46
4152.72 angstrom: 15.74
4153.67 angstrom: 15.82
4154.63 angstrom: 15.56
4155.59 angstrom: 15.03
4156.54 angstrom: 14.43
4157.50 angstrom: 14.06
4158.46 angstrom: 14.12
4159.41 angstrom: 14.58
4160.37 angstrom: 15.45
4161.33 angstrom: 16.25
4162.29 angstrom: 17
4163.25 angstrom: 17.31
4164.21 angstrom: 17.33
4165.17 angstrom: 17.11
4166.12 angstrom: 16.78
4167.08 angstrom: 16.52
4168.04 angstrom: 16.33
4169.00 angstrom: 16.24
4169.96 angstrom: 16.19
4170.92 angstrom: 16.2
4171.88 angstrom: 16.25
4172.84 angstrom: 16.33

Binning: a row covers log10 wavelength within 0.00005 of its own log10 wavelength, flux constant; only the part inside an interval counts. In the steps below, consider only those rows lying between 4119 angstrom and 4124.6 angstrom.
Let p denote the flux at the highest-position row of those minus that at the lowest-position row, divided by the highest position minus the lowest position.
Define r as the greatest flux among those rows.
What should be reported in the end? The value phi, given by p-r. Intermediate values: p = -0.12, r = 16.51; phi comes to -16.6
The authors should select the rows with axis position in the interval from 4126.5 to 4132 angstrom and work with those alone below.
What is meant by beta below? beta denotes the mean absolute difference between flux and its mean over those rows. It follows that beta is 0.2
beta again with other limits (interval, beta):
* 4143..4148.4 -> 0.6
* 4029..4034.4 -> 0.0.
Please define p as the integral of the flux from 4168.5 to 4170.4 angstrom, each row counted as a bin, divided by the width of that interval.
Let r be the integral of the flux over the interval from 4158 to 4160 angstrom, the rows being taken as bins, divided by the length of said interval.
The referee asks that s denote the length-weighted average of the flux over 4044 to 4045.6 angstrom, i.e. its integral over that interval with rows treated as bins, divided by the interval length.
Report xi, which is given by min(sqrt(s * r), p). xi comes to 15.1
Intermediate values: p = 16.2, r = 14.5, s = 15.82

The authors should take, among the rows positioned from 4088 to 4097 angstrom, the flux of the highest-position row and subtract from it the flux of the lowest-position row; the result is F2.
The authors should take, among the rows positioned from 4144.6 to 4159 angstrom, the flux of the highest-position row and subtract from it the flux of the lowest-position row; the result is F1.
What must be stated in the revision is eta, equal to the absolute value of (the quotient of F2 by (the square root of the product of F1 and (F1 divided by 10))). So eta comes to 3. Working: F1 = -1.9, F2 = -2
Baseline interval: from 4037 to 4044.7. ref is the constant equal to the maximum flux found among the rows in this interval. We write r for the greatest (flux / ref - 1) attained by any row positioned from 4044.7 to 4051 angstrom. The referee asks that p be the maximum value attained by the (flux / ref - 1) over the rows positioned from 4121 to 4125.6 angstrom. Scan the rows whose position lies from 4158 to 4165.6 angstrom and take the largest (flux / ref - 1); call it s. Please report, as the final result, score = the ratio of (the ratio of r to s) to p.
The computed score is 88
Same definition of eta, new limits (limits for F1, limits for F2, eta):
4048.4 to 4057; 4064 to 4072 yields 4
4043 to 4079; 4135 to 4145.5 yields 141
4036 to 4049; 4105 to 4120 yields 10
